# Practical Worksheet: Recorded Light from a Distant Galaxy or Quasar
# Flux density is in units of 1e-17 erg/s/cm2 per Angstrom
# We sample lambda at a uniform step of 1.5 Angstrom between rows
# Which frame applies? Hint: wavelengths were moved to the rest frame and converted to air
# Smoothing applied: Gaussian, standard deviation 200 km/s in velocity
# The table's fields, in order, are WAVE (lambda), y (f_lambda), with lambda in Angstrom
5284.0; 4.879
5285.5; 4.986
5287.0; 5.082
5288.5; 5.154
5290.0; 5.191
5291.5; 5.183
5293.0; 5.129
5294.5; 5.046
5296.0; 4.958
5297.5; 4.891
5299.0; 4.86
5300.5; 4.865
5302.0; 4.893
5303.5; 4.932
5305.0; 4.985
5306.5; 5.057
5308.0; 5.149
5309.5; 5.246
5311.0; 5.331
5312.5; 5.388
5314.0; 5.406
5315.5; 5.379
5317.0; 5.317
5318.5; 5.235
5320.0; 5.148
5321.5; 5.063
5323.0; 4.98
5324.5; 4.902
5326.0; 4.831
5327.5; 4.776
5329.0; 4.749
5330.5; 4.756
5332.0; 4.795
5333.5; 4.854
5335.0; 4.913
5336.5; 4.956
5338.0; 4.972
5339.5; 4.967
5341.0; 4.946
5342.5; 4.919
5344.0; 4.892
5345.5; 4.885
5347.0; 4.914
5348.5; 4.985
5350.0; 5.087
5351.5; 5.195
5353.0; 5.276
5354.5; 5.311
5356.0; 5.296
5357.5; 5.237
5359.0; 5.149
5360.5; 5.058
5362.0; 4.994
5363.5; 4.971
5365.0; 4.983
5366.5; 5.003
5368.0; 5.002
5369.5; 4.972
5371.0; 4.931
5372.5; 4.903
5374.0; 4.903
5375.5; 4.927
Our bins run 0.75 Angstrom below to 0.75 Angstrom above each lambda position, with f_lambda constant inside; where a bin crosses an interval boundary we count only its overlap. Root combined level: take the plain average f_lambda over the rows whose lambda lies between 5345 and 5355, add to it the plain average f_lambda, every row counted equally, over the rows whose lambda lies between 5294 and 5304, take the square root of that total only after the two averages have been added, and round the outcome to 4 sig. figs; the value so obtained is 3.164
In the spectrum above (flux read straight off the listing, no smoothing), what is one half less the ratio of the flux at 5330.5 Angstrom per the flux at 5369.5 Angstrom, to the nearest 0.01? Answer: -0.46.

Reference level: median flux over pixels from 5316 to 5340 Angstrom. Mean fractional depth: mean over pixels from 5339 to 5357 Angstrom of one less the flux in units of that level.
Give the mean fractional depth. -0.025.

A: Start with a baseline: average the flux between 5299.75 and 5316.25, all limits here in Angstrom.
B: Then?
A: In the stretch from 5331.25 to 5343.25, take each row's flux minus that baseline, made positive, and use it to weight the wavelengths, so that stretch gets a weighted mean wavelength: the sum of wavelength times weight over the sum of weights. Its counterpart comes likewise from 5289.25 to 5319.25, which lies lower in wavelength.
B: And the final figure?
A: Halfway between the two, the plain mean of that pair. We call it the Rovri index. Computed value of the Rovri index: 5321.0 Angstrom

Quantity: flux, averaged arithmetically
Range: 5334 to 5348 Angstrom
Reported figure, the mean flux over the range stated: 4.93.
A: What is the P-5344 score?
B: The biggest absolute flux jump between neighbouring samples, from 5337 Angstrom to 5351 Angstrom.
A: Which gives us 0.102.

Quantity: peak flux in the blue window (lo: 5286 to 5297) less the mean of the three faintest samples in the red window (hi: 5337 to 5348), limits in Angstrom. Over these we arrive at 0.29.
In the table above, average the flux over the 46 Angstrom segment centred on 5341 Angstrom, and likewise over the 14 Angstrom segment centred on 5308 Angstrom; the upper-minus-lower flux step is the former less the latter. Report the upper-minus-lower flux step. -0.15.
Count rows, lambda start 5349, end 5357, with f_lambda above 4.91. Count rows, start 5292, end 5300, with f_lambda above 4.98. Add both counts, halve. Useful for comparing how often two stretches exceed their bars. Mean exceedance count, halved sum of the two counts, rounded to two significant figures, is 3.5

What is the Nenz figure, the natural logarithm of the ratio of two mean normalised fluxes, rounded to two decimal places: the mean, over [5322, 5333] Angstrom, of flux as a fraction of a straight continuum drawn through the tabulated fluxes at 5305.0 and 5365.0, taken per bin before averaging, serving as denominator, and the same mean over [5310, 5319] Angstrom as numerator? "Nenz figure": 0.10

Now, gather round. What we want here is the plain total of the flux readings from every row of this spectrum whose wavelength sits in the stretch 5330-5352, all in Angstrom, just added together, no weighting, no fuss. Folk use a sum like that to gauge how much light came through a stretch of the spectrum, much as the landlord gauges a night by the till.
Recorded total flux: 74.0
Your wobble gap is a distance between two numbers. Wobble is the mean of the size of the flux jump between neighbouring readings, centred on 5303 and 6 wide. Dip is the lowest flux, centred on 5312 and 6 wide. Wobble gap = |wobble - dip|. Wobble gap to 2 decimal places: 5.21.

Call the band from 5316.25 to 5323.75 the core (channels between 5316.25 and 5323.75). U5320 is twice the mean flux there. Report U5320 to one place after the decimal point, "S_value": 10.3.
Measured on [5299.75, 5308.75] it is 10.0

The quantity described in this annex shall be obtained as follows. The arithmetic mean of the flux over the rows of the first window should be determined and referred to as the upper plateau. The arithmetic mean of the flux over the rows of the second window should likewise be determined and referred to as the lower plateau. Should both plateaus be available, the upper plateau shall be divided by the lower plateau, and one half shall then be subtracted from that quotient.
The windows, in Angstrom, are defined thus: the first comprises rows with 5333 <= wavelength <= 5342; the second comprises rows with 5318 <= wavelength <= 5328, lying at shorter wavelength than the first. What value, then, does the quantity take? 0.489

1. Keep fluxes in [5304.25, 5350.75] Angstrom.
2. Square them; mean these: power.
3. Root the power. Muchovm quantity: 5.03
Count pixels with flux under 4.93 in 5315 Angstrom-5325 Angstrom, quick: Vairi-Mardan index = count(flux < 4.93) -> 1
